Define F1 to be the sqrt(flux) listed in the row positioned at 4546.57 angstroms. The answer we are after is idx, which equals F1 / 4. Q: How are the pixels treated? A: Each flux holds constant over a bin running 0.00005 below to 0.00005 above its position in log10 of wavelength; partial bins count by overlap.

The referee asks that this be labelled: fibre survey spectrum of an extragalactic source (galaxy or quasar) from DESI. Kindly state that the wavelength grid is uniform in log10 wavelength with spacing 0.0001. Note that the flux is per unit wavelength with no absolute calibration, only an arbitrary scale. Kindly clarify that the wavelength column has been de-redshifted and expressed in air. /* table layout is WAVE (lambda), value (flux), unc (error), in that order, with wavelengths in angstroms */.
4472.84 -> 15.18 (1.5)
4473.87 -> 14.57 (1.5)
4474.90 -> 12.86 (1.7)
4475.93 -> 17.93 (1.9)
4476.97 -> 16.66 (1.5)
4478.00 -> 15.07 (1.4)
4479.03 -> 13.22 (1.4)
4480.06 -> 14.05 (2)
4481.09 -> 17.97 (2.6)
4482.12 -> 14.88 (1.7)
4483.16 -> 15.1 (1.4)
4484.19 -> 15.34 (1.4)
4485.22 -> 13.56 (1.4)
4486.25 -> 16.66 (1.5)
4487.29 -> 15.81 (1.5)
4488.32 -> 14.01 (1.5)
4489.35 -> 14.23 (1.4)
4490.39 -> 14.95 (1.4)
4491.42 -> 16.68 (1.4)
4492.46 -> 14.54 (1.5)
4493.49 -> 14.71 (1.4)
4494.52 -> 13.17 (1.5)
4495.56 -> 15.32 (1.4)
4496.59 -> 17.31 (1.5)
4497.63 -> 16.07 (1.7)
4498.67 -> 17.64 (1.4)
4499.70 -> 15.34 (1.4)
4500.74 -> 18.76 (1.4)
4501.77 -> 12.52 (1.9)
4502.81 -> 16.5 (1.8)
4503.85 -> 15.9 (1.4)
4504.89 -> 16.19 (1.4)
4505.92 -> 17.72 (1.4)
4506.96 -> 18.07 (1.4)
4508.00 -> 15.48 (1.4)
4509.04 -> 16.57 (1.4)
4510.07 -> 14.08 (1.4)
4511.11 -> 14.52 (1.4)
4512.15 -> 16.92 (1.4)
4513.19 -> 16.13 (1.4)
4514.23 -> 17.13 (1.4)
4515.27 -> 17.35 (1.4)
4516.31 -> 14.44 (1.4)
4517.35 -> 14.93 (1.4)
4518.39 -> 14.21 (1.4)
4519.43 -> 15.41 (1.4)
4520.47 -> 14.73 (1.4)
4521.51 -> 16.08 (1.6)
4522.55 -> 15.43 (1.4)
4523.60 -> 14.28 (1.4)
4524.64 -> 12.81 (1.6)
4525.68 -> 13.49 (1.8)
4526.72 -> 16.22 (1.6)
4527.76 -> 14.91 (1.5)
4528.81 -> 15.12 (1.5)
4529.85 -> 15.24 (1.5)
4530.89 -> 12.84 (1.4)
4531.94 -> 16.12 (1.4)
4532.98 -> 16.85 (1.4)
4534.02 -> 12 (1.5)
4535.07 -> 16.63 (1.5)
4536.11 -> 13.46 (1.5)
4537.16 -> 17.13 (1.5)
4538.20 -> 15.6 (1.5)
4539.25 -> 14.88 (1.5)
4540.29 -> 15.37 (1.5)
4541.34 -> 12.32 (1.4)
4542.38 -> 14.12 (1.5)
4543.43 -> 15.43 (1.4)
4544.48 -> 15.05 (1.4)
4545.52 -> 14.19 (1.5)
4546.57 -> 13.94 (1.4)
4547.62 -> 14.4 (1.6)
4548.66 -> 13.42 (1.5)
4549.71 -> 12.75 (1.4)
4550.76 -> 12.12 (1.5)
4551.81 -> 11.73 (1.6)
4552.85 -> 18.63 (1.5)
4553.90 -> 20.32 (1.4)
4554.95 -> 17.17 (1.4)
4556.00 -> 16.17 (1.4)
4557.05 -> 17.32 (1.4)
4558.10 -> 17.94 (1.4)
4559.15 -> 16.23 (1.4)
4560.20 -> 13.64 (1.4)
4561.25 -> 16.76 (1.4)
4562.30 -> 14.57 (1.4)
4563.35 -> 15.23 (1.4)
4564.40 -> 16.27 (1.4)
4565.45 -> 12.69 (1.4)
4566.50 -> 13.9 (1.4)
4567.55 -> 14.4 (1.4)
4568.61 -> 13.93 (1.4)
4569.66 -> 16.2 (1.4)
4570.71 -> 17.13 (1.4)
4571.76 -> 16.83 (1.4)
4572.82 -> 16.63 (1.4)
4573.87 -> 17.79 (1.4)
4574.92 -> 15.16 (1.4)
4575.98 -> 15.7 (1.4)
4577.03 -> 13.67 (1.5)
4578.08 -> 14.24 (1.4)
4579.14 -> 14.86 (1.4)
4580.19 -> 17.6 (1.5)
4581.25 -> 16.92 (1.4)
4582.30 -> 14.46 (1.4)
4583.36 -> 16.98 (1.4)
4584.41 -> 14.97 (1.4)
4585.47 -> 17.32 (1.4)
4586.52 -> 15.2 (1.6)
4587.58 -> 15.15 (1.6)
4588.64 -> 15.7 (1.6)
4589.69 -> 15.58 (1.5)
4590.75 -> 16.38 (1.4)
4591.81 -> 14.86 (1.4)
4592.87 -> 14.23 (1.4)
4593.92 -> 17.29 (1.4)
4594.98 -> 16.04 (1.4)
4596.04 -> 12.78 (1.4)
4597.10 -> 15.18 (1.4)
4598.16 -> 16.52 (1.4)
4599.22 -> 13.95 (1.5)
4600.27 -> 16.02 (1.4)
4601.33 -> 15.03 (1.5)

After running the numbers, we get 0.93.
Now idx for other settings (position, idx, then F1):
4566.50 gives 0.93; 3.7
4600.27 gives 1.00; 4.0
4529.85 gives 0.98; 3.9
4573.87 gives 1.05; 4.2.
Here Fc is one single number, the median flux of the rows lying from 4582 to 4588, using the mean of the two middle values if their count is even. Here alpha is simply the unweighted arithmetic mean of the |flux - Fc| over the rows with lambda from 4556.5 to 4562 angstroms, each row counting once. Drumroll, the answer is 1.8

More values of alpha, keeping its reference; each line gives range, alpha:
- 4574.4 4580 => 0.7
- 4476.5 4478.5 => 0.8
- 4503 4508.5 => 1.5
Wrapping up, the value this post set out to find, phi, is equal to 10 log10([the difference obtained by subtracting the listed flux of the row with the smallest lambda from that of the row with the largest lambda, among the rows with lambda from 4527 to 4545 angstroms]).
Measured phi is -8.5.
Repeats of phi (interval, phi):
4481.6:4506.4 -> 4.5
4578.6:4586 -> 3.9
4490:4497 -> 3.7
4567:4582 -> 4.0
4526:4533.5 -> -2.0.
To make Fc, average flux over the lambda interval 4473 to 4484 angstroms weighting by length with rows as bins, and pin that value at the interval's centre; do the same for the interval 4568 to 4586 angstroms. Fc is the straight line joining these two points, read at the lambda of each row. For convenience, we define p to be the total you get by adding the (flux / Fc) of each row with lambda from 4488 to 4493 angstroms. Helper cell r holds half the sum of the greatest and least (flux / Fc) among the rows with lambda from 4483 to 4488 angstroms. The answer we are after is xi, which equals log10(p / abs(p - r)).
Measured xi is 0.099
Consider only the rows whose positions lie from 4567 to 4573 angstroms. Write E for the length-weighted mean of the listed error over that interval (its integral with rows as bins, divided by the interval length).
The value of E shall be 1.40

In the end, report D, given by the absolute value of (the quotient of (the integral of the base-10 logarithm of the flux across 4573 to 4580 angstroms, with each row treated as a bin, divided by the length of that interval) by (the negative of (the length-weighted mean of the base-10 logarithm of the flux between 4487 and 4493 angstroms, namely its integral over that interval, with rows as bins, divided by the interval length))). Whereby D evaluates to 1.01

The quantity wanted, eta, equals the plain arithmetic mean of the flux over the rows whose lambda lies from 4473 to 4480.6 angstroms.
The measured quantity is 14.9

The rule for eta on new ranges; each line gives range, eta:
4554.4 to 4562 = 16.5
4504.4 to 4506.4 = 17.0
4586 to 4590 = 15.4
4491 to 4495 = 14.8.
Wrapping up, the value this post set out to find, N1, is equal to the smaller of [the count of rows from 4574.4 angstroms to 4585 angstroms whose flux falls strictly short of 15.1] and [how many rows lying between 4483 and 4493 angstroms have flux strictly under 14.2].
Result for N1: 2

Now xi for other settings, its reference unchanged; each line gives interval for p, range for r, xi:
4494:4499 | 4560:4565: 0.089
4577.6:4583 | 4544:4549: 0.089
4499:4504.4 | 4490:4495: 0.091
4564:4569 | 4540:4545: 0.095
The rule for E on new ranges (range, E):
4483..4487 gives 1.43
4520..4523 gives 1.47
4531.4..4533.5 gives 1.40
